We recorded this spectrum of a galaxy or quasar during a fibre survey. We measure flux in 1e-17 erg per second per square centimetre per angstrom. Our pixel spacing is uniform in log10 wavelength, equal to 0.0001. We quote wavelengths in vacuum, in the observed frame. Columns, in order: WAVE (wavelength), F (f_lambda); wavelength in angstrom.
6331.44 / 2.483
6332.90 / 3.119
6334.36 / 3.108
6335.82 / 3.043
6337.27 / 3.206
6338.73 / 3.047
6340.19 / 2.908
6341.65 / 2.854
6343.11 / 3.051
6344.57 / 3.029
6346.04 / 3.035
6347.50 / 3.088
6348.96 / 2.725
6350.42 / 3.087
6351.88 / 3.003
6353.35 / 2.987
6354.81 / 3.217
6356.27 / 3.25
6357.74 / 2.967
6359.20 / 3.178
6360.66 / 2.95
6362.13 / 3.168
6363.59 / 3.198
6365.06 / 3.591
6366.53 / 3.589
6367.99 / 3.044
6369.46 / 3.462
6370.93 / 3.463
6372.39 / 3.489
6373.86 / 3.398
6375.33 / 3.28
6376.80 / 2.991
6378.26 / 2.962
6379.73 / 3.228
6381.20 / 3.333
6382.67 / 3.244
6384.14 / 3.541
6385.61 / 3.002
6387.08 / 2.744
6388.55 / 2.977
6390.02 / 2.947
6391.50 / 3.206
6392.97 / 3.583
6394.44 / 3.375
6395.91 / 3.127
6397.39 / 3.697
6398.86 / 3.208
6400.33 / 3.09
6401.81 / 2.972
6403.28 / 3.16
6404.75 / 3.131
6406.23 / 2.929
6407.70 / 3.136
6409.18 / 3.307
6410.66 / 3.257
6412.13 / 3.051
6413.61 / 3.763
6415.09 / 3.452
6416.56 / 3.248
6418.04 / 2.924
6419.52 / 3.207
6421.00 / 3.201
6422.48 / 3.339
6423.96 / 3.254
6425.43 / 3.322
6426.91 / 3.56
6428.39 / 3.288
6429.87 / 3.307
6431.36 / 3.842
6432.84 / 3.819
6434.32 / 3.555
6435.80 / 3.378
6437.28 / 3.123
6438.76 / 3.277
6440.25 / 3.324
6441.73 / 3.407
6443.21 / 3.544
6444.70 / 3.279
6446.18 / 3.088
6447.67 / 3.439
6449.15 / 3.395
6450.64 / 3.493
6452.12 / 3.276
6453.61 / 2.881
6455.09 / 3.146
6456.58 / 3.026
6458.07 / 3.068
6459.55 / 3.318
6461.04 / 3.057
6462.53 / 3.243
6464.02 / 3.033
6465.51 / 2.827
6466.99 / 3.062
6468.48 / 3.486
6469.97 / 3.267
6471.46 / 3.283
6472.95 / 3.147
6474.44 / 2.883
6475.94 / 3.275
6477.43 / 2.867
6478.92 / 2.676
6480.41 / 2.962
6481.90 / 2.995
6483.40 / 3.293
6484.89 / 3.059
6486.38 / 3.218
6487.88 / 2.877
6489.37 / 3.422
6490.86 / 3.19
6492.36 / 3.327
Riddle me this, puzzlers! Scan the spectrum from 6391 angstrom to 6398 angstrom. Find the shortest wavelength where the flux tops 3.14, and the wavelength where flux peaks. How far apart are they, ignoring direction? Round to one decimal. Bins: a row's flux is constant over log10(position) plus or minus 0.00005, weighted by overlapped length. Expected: 5.9 angstrom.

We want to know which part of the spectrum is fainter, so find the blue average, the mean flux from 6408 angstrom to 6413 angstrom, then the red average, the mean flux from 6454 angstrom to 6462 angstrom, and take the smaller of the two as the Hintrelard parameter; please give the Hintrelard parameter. 3.12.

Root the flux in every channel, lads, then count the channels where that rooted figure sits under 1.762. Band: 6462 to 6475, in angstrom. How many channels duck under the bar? 4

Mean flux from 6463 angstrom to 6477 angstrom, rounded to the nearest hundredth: 3.14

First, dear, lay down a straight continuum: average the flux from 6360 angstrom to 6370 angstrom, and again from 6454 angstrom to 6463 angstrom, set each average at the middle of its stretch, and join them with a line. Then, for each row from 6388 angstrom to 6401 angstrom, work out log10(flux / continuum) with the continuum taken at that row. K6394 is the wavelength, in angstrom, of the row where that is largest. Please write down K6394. 6397.39 angstrom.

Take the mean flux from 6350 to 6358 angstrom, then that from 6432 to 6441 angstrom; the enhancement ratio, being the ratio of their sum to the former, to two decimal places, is 2.11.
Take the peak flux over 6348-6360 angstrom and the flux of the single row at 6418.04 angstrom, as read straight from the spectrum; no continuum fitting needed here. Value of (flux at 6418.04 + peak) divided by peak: 1.90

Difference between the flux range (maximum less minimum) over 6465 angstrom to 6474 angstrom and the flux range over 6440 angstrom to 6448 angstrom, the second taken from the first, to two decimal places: 0.20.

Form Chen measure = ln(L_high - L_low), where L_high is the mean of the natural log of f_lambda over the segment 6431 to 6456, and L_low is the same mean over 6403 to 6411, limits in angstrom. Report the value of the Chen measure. -2.7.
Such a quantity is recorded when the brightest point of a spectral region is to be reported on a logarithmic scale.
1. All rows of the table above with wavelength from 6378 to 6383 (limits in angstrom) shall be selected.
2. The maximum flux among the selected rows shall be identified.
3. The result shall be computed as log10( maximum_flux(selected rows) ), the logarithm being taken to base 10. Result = 0.523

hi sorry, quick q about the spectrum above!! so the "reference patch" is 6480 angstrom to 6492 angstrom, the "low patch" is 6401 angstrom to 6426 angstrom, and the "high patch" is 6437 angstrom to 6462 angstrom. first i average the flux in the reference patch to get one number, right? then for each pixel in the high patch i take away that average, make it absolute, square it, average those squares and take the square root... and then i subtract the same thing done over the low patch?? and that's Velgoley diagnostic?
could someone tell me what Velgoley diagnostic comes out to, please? 0.00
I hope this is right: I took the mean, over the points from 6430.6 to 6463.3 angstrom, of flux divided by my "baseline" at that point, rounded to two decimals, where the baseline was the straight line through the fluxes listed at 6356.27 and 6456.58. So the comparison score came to 1.09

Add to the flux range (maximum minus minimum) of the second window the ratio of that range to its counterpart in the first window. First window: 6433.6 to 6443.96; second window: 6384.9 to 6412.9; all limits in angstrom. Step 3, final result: 3.2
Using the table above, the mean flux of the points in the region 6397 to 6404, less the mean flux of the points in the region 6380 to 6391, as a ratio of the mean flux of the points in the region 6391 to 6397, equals 0.03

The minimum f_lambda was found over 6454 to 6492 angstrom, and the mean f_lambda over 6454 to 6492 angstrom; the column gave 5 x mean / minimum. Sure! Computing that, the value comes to 5.81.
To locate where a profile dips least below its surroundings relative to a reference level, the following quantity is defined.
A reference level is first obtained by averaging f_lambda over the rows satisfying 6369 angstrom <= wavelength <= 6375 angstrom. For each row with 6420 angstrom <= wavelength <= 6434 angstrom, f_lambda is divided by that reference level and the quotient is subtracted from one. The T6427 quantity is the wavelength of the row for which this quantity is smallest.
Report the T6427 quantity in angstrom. 6431.36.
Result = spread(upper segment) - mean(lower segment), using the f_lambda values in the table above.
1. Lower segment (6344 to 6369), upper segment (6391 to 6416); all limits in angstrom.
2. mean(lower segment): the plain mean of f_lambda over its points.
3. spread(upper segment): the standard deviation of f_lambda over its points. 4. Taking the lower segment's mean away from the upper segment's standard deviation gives -2.89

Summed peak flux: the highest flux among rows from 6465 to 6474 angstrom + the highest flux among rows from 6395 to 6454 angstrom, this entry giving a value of 7.33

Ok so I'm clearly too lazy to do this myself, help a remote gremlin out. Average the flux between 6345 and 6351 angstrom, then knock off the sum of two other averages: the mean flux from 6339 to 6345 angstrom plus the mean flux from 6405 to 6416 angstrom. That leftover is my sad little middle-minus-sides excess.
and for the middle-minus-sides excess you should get -3.25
